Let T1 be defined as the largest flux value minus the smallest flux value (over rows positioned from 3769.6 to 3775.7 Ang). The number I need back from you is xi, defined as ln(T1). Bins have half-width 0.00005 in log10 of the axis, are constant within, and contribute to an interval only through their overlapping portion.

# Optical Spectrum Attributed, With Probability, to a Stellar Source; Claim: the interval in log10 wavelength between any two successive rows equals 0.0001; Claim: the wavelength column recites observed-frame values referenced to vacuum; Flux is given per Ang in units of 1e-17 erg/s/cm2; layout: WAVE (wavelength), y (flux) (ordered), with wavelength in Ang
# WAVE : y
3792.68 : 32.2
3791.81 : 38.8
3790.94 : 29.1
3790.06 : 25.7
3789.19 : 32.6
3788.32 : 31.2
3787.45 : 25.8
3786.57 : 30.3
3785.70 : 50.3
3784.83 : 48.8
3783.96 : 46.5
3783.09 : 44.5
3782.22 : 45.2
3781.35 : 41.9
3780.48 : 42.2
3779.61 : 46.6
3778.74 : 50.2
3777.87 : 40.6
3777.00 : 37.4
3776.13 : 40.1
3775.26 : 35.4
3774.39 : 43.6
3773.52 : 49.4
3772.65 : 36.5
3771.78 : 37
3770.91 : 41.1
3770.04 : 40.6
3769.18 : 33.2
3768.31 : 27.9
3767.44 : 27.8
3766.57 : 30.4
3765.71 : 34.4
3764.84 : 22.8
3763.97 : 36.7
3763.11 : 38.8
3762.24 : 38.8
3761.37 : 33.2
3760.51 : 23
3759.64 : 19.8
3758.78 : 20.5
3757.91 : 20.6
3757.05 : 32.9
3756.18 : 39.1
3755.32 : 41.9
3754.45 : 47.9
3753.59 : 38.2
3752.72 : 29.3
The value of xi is 2.6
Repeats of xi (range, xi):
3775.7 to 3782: 2.5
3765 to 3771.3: 2.6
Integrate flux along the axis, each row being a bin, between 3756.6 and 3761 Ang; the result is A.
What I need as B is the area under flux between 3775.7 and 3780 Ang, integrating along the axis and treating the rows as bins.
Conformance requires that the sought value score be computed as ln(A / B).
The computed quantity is -0.58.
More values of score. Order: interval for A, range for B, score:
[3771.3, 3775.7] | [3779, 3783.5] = -0.12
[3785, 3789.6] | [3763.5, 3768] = 0.16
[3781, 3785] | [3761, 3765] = 0.26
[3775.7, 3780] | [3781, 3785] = 0.02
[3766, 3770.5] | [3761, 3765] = 0.04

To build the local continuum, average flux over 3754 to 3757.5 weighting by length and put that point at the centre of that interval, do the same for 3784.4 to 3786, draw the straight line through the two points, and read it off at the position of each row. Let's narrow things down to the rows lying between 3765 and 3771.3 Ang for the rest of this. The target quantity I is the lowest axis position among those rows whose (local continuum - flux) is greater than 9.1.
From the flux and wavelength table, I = 3766.57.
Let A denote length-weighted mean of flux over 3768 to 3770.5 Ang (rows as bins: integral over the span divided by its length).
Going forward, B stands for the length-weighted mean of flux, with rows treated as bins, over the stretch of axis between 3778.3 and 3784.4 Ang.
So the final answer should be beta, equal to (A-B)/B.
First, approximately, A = 34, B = 45.3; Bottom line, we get -0.24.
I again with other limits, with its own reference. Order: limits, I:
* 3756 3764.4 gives 3757.91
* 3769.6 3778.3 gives 3772.65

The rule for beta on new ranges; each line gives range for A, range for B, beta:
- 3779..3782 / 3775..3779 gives 0.09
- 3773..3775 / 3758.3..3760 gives 1.23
